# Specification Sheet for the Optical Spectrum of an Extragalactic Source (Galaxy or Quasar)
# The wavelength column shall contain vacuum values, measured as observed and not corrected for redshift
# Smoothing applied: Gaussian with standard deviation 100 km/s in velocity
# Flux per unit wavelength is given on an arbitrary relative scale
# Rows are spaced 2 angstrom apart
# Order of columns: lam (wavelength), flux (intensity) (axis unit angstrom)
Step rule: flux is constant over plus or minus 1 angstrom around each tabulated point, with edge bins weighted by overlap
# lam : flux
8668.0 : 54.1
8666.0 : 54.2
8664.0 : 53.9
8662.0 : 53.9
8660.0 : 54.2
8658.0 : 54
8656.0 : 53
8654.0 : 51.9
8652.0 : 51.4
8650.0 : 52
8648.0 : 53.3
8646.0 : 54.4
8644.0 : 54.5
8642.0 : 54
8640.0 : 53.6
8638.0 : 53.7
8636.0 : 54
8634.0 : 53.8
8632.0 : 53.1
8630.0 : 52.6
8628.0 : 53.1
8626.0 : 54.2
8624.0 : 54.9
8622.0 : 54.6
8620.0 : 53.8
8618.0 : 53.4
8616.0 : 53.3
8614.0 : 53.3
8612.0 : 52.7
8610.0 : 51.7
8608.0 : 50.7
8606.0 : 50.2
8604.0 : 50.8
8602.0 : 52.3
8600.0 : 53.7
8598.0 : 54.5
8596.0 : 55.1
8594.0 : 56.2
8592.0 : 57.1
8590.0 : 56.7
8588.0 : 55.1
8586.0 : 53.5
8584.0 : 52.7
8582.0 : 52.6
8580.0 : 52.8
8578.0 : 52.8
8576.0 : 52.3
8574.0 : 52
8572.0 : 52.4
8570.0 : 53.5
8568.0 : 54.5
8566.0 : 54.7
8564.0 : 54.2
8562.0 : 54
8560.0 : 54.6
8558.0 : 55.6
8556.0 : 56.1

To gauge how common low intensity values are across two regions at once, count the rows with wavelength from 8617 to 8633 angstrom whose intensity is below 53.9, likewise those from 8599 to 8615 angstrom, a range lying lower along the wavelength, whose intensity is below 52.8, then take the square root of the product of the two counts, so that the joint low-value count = 5.5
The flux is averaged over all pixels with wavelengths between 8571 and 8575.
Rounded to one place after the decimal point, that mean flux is 52.2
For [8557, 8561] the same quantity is 55.1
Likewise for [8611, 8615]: 53.0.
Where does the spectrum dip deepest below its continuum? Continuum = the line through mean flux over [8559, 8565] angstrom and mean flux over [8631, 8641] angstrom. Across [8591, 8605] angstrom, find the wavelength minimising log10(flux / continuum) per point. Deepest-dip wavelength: 8604.0 angstrom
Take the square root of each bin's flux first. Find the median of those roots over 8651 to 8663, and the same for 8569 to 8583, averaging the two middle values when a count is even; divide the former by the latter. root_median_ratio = 1.01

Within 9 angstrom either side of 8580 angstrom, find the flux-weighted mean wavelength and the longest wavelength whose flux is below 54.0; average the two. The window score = 8583.0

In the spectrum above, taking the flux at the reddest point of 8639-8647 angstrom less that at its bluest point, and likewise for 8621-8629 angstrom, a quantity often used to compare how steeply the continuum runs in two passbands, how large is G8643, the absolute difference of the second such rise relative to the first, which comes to 2.3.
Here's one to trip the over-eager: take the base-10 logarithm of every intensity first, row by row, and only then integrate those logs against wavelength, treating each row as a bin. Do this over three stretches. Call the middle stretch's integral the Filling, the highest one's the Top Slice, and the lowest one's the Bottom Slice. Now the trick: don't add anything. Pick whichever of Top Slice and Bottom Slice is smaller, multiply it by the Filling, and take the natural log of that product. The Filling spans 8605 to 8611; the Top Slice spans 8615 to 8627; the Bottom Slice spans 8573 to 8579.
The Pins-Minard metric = 4.7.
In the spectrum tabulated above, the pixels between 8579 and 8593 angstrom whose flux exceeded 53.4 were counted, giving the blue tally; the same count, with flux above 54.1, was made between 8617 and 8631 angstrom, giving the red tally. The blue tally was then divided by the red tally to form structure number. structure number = 1.3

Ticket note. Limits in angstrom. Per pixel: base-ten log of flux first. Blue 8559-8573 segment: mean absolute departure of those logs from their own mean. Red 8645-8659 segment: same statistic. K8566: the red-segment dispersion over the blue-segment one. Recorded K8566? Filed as 1.6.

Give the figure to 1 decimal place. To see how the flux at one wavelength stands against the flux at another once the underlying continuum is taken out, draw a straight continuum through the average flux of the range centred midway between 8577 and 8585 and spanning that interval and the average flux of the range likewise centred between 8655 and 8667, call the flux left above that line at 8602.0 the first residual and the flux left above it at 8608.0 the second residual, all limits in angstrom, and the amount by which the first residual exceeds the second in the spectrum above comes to 1.7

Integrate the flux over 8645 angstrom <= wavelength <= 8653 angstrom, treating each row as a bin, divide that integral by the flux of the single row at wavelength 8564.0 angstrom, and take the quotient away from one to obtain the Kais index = -6.8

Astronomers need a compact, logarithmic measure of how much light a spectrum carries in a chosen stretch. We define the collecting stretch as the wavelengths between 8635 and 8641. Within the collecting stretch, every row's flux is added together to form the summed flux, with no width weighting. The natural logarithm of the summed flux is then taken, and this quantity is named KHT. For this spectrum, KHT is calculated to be 5.08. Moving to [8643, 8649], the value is 5.09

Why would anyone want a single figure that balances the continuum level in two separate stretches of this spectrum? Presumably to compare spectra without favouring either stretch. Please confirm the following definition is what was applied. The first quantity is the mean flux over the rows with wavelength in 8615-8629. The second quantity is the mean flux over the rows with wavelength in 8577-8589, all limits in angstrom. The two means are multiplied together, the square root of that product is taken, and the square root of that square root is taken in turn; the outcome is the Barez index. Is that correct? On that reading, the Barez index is 7.319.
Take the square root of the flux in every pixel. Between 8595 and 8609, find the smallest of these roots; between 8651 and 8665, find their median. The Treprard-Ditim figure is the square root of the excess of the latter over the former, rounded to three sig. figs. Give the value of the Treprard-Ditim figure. 0.506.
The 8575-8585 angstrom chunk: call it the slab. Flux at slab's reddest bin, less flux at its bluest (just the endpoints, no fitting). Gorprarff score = 0.4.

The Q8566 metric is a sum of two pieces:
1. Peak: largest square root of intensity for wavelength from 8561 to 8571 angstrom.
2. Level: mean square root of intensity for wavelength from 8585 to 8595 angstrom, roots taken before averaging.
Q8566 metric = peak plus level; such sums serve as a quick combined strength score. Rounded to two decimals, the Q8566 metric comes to 14.86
